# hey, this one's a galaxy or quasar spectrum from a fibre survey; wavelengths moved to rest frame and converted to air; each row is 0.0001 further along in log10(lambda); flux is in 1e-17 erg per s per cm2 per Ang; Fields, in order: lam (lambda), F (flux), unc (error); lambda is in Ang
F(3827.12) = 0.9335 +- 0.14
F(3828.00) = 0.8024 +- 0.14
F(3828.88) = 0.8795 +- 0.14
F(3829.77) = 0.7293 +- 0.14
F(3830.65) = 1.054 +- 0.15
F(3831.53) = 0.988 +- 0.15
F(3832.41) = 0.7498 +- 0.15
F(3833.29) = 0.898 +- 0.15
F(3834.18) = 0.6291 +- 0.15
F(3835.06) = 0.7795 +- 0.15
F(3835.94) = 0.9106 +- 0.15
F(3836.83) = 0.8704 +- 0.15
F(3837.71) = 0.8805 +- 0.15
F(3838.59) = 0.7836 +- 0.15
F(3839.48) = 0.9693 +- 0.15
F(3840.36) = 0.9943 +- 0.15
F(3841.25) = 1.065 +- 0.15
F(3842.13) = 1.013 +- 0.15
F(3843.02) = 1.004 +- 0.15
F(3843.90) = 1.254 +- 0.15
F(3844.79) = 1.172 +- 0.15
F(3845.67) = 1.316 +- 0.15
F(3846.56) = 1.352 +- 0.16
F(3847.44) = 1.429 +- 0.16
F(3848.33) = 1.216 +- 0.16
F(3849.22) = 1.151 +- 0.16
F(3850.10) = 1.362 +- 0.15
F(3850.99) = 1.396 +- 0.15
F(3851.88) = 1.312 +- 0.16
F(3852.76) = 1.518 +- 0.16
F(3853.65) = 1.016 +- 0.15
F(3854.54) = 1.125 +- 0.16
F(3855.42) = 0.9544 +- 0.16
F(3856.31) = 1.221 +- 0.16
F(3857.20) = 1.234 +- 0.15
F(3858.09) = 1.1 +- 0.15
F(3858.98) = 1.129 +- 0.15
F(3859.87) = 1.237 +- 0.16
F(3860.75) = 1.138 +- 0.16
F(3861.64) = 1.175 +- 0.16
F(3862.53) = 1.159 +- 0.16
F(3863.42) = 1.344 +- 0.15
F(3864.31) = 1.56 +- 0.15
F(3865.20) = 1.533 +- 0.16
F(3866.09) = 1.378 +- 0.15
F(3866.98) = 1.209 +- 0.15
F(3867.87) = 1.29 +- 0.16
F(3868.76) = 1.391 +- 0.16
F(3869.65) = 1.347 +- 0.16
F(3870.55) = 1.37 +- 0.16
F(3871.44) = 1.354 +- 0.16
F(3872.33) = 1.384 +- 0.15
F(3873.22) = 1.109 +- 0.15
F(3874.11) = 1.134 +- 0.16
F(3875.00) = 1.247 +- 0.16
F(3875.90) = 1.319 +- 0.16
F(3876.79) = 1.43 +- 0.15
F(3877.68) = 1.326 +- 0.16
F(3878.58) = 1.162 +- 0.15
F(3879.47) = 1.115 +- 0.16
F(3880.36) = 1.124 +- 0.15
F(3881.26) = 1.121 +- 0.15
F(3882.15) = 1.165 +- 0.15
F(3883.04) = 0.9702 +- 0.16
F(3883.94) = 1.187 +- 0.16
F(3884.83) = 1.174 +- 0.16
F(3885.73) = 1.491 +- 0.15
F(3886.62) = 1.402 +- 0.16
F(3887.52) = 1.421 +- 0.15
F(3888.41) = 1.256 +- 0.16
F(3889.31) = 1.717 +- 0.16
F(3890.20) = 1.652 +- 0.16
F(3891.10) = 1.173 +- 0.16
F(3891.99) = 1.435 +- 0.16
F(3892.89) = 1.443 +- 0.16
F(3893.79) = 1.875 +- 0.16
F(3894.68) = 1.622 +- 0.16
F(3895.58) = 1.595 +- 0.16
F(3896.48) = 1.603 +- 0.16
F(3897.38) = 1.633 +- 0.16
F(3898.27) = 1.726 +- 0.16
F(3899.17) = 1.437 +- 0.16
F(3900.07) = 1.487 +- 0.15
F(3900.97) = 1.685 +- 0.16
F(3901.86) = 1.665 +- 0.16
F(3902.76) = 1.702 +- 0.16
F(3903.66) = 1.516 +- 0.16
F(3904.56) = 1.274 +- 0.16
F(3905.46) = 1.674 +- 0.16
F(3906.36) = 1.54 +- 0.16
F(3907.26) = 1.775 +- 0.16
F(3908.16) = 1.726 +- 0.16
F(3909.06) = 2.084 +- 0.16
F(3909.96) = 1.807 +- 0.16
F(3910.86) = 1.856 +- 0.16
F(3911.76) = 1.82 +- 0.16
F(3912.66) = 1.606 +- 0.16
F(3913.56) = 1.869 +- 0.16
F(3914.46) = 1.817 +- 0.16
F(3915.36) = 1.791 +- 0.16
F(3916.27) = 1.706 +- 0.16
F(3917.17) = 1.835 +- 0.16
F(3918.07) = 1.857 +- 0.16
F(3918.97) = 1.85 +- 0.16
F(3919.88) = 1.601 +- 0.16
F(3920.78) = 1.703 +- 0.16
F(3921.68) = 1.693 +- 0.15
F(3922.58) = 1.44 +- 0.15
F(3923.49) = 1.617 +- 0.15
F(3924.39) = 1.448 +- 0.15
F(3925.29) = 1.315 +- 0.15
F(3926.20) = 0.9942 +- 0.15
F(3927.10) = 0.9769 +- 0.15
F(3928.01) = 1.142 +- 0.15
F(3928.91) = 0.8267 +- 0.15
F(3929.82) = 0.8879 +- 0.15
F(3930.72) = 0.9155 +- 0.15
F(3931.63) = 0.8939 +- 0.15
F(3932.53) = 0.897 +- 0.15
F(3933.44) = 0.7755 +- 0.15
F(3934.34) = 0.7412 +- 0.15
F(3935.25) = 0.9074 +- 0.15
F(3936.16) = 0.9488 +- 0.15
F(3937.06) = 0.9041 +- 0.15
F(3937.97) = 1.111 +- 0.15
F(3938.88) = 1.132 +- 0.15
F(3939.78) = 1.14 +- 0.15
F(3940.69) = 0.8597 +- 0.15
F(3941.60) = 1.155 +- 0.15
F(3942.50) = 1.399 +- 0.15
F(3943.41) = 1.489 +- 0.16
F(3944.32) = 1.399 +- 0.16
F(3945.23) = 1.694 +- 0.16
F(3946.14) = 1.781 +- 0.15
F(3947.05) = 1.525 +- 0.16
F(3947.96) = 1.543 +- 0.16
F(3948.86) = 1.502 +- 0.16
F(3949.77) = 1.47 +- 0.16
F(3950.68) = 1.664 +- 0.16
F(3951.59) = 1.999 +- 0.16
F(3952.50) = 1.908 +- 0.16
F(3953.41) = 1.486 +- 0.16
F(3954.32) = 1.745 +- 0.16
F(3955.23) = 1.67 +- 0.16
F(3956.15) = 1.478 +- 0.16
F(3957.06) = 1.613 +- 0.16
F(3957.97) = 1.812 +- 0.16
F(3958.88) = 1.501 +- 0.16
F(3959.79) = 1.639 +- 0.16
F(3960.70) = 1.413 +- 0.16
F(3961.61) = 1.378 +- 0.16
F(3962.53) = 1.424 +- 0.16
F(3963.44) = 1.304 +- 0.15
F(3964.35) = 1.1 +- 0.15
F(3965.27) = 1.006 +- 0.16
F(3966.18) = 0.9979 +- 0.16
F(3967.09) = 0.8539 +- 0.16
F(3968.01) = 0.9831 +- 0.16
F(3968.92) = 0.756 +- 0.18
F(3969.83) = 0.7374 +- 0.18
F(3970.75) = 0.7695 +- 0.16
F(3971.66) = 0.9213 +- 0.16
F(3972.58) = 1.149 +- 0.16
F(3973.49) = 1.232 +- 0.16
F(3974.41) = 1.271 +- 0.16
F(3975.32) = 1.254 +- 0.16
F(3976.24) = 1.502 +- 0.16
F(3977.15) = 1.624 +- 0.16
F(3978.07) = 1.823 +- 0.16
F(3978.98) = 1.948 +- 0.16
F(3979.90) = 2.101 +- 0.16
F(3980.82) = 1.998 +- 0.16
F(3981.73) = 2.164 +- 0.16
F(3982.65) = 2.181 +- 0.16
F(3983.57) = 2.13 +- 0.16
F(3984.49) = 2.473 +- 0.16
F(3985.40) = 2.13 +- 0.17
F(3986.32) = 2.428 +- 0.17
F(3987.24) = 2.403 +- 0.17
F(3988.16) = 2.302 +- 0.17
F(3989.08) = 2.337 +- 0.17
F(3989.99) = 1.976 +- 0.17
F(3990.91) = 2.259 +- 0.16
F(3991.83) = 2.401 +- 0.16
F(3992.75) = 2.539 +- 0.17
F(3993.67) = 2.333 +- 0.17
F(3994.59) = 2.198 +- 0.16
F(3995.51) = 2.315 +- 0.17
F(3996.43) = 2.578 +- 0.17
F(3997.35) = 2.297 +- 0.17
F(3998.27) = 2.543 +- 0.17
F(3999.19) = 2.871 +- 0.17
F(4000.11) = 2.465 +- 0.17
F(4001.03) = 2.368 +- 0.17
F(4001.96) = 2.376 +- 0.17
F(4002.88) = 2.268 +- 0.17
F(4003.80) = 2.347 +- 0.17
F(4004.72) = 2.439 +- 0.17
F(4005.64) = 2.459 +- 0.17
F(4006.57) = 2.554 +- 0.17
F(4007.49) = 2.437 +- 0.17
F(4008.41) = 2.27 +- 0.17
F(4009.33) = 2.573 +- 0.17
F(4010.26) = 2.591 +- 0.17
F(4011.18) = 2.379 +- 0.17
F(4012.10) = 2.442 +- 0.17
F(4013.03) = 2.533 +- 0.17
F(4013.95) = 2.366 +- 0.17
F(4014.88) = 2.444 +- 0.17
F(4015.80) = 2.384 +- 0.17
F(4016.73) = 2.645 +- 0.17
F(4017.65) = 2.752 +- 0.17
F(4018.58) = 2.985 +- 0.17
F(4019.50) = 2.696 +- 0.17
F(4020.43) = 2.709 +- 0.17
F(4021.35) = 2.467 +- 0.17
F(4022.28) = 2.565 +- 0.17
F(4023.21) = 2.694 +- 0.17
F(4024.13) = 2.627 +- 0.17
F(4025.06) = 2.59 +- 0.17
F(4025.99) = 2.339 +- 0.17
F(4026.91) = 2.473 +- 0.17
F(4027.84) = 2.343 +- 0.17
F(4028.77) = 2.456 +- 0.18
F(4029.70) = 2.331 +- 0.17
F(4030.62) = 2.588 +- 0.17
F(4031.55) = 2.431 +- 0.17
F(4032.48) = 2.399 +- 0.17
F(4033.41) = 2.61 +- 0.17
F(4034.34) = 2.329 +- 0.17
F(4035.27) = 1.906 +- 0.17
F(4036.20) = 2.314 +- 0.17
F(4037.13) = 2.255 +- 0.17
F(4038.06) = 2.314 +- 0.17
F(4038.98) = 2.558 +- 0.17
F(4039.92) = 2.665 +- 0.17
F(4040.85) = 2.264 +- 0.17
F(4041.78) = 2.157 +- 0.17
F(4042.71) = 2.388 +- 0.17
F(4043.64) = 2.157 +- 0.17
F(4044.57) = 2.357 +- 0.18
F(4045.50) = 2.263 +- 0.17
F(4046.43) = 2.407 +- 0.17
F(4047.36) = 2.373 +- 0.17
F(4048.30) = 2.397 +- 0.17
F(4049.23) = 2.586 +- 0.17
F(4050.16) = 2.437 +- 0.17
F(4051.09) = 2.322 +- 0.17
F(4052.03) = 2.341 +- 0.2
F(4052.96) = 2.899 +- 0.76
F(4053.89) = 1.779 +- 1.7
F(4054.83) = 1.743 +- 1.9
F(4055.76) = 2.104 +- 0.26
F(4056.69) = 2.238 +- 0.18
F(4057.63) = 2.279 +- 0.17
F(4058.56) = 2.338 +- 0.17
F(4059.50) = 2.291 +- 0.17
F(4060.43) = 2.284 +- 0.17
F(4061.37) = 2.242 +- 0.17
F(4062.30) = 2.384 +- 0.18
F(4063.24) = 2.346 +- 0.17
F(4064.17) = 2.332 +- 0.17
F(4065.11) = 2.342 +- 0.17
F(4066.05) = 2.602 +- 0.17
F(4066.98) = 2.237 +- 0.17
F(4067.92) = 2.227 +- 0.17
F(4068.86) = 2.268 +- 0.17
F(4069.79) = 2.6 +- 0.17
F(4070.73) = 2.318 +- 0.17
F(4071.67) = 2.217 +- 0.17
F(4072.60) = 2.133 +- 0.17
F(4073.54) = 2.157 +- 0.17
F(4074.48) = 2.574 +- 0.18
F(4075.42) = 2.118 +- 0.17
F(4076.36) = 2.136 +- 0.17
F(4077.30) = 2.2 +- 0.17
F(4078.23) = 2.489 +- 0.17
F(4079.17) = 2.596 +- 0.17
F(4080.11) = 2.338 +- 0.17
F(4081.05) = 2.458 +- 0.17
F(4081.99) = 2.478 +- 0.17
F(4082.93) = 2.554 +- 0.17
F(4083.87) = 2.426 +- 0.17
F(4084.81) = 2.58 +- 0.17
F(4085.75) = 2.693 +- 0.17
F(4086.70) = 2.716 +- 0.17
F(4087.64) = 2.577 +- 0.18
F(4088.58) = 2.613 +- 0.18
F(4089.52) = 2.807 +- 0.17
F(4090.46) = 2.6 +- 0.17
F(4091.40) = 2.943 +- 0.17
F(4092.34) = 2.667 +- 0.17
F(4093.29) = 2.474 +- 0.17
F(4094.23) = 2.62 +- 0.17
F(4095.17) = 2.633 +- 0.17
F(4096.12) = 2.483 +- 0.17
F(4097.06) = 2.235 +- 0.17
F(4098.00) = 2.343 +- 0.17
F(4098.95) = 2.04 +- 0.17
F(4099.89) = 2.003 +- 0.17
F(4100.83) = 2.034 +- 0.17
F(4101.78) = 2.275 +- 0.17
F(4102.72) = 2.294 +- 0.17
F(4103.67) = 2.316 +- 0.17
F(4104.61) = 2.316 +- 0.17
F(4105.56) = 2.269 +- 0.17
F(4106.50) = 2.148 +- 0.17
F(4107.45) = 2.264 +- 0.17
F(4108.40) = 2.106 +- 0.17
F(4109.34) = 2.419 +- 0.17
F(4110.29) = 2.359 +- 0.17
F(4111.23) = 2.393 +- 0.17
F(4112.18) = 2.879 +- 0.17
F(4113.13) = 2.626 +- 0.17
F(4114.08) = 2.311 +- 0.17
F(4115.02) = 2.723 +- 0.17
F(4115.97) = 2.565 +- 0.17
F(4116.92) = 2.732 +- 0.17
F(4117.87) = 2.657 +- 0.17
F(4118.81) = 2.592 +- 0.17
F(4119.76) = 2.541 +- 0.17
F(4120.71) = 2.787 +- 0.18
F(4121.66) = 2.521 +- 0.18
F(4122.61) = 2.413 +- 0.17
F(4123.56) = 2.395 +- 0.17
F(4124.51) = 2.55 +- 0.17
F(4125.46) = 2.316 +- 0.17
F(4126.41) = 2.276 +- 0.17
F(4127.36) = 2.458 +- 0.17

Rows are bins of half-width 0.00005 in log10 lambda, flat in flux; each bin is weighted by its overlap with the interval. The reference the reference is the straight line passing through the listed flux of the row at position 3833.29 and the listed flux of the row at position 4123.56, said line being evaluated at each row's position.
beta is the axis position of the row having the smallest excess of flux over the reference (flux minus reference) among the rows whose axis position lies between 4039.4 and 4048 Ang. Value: 4043.64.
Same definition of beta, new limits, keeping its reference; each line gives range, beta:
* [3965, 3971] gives 3969.83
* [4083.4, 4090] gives 4083.87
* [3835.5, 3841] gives 3838.59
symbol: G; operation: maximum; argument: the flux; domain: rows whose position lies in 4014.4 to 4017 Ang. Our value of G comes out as 2.645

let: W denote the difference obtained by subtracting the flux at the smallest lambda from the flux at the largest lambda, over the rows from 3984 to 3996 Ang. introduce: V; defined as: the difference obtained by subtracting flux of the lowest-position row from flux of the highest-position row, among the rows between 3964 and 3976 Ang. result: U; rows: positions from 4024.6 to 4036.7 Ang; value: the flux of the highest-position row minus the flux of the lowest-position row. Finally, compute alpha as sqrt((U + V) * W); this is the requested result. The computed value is 0.14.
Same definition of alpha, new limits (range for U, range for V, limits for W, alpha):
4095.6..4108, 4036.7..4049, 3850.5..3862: 0.13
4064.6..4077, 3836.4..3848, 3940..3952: 0.63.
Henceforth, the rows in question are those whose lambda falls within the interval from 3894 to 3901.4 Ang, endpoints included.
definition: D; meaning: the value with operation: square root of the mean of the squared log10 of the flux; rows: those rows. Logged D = 0.20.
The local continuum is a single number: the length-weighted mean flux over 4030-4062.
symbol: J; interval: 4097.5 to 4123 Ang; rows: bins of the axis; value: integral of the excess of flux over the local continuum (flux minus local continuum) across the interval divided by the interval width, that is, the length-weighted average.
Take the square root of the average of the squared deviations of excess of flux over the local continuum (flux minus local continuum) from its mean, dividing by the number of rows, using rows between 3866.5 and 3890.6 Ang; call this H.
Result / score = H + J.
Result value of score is 0.2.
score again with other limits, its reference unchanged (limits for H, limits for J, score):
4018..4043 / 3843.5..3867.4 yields -0.9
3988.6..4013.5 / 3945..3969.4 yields -0.7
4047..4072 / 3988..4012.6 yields 0.3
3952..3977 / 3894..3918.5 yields -0.3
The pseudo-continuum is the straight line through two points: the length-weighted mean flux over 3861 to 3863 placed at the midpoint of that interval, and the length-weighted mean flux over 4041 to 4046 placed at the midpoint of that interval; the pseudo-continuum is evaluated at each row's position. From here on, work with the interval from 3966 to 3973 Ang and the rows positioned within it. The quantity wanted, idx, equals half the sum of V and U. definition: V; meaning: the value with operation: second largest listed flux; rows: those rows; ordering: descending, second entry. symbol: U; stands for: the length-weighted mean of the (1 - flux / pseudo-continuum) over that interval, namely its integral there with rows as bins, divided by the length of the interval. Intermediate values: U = 0.51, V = 0.9979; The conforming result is 0.8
